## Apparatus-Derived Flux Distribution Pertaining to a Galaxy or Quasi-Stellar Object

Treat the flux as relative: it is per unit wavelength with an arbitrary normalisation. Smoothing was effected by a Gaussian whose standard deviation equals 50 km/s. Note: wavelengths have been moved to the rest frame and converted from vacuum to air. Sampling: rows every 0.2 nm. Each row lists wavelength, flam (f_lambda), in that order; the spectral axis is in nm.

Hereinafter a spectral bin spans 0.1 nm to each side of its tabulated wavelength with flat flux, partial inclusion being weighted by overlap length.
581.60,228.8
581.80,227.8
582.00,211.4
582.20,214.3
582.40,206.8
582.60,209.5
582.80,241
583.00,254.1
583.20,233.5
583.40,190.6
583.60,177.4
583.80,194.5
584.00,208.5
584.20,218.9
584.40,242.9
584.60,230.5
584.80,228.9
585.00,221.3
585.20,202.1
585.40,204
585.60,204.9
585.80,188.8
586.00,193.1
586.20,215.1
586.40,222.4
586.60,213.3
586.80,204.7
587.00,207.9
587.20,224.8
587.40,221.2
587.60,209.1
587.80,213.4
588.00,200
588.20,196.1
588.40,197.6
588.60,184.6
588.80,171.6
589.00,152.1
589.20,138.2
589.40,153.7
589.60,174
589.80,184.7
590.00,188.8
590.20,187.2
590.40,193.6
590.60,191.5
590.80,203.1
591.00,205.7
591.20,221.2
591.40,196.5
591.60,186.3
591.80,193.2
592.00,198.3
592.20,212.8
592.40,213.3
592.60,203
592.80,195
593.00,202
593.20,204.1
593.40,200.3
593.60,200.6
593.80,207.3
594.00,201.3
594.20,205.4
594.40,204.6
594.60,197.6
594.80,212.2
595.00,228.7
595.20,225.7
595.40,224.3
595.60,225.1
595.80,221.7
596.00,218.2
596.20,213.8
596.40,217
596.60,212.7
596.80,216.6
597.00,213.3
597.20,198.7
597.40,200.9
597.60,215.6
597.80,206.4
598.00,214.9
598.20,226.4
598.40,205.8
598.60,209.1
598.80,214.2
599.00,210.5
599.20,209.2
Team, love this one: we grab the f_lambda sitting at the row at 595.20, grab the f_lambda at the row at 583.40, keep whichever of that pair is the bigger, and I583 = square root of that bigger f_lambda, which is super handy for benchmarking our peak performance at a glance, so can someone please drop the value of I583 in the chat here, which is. 15.0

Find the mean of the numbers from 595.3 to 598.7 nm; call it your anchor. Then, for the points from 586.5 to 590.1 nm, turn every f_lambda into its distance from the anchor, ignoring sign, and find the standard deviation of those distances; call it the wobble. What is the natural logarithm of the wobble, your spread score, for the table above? 3.1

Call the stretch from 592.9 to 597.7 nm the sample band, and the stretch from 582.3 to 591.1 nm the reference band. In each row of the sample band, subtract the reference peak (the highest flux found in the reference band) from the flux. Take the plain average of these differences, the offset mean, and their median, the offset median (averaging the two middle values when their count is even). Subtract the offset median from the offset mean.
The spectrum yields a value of -1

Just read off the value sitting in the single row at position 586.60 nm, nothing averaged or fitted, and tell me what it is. 213.3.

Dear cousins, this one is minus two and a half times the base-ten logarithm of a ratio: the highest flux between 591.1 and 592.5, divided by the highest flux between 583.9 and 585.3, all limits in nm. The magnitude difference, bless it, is 0.10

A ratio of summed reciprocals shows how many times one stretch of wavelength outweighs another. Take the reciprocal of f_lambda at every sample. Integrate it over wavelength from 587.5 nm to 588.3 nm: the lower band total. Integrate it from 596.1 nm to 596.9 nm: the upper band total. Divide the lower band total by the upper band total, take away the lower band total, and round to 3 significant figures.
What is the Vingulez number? 1.05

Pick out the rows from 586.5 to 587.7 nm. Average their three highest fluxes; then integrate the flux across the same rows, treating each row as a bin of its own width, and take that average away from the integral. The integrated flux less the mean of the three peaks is 36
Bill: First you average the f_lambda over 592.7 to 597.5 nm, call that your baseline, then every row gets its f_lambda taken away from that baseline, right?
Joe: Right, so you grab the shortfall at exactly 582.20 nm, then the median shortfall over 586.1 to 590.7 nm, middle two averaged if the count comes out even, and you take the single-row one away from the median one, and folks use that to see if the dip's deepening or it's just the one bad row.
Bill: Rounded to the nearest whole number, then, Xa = 18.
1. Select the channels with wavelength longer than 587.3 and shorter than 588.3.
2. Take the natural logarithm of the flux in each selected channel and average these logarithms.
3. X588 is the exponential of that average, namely 208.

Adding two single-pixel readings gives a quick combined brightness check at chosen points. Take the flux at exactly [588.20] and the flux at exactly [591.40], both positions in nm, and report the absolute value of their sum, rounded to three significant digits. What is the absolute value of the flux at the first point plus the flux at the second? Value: 393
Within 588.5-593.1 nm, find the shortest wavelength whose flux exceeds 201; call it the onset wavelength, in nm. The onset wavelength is 590.80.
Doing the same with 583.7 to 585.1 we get 584.00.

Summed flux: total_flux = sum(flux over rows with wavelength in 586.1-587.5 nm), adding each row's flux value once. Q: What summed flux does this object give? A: 1509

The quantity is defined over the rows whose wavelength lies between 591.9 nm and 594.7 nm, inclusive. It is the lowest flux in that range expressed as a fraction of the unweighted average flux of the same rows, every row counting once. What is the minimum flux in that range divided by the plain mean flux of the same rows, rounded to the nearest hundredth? 0.96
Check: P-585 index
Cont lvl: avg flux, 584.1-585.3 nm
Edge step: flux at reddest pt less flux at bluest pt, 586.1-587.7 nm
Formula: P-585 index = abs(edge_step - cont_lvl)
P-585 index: 230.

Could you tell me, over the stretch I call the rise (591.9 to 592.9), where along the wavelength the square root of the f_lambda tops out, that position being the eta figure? 592.40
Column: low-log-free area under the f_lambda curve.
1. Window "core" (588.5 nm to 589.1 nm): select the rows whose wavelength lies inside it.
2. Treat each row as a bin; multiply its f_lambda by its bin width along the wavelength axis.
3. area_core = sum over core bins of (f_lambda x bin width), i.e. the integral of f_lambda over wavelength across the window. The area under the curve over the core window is 101.7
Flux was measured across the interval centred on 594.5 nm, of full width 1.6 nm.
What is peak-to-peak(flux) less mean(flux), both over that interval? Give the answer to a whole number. -179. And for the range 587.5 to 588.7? -171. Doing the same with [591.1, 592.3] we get -166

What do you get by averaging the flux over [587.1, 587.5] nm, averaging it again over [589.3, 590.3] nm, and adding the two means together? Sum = 401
